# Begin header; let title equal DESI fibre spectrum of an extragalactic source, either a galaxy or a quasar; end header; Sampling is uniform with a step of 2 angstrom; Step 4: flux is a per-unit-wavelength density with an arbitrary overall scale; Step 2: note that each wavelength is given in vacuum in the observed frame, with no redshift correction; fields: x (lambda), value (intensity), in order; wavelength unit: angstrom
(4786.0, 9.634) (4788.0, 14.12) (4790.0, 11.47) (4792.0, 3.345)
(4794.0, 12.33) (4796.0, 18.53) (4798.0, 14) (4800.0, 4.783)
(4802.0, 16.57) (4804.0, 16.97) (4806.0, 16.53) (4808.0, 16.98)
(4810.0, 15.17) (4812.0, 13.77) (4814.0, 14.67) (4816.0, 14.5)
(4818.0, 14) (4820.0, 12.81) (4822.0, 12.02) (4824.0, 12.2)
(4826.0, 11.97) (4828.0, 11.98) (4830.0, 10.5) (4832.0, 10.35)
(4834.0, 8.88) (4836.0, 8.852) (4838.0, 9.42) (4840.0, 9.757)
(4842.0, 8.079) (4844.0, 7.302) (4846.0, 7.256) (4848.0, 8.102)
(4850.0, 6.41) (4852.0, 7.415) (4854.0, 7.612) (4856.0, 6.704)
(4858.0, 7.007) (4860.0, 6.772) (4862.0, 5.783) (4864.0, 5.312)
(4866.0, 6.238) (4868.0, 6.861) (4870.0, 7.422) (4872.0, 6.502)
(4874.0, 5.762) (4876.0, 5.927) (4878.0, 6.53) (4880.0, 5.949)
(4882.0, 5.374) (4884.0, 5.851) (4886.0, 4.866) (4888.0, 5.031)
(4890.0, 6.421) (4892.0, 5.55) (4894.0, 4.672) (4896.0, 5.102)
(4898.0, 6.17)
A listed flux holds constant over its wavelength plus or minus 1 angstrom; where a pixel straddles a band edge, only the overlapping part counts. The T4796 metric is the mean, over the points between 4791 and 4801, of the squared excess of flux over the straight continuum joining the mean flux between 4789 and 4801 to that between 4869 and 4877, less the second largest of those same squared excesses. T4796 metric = -24.2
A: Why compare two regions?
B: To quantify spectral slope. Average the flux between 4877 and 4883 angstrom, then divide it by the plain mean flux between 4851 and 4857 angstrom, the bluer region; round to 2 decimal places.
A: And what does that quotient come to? 0.82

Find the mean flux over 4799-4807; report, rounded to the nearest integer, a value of 14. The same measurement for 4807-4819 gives 15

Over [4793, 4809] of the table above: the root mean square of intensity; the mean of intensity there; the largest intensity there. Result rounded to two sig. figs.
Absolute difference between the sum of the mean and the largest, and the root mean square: 18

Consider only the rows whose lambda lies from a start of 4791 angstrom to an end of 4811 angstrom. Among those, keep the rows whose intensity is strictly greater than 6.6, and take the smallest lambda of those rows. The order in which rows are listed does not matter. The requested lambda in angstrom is 4794.0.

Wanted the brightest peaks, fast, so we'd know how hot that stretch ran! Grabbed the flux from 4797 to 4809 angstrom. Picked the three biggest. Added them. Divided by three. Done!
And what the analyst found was 16.8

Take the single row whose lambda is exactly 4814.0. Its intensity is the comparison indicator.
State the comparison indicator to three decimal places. 14.670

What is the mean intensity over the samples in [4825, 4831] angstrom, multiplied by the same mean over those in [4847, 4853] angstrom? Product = 84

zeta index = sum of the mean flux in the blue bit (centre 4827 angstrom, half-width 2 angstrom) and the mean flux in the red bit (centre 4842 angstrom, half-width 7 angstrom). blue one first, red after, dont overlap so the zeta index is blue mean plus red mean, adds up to 20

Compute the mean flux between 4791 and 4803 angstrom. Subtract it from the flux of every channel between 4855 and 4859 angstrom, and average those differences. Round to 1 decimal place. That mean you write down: -4.7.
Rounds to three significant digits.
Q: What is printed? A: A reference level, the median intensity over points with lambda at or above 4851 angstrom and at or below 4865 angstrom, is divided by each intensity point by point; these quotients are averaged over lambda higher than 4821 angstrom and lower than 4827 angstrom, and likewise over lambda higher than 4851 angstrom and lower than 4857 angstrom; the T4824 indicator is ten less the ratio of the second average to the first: 8.33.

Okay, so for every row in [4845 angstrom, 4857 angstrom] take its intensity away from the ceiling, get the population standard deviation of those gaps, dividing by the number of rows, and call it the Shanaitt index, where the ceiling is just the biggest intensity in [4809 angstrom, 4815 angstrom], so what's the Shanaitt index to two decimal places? 0.56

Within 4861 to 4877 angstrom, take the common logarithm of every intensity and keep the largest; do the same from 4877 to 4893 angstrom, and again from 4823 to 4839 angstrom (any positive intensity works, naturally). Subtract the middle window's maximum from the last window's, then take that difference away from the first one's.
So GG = 0.60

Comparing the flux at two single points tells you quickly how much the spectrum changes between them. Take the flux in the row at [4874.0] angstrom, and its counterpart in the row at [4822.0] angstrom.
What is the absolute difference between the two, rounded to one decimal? 6.3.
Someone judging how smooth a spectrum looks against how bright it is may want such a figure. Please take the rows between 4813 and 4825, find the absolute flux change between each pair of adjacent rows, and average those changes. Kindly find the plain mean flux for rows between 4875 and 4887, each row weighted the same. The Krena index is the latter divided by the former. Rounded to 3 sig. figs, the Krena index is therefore 10.2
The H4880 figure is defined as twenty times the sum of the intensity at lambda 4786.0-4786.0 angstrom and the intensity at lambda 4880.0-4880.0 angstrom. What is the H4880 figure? 312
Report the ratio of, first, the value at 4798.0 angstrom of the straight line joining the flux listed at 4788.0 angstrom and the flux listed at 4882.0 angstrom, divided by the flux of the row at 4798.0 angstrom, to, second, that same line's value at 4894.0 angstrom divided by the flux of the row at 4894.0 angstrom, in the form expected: 1.03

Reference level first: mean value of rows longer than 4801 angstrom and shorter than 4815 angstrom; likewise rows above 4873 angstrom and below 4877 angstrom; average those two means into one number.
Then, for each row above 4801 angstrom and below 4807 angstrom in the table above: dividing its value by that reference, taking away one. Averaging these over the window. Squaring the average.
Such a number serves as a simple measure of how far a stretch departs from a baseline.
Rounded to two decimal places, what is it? 0.29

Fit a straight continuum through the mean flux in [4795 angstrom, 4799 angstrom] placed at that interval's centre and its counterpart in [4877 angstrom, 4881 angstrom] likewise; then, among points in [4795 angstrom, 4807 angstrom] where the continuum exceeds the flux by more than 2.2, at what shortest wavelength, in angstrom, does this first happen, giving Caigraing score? 4800.0 angstrom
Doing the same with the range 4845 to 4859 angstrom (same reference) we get 4846.0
